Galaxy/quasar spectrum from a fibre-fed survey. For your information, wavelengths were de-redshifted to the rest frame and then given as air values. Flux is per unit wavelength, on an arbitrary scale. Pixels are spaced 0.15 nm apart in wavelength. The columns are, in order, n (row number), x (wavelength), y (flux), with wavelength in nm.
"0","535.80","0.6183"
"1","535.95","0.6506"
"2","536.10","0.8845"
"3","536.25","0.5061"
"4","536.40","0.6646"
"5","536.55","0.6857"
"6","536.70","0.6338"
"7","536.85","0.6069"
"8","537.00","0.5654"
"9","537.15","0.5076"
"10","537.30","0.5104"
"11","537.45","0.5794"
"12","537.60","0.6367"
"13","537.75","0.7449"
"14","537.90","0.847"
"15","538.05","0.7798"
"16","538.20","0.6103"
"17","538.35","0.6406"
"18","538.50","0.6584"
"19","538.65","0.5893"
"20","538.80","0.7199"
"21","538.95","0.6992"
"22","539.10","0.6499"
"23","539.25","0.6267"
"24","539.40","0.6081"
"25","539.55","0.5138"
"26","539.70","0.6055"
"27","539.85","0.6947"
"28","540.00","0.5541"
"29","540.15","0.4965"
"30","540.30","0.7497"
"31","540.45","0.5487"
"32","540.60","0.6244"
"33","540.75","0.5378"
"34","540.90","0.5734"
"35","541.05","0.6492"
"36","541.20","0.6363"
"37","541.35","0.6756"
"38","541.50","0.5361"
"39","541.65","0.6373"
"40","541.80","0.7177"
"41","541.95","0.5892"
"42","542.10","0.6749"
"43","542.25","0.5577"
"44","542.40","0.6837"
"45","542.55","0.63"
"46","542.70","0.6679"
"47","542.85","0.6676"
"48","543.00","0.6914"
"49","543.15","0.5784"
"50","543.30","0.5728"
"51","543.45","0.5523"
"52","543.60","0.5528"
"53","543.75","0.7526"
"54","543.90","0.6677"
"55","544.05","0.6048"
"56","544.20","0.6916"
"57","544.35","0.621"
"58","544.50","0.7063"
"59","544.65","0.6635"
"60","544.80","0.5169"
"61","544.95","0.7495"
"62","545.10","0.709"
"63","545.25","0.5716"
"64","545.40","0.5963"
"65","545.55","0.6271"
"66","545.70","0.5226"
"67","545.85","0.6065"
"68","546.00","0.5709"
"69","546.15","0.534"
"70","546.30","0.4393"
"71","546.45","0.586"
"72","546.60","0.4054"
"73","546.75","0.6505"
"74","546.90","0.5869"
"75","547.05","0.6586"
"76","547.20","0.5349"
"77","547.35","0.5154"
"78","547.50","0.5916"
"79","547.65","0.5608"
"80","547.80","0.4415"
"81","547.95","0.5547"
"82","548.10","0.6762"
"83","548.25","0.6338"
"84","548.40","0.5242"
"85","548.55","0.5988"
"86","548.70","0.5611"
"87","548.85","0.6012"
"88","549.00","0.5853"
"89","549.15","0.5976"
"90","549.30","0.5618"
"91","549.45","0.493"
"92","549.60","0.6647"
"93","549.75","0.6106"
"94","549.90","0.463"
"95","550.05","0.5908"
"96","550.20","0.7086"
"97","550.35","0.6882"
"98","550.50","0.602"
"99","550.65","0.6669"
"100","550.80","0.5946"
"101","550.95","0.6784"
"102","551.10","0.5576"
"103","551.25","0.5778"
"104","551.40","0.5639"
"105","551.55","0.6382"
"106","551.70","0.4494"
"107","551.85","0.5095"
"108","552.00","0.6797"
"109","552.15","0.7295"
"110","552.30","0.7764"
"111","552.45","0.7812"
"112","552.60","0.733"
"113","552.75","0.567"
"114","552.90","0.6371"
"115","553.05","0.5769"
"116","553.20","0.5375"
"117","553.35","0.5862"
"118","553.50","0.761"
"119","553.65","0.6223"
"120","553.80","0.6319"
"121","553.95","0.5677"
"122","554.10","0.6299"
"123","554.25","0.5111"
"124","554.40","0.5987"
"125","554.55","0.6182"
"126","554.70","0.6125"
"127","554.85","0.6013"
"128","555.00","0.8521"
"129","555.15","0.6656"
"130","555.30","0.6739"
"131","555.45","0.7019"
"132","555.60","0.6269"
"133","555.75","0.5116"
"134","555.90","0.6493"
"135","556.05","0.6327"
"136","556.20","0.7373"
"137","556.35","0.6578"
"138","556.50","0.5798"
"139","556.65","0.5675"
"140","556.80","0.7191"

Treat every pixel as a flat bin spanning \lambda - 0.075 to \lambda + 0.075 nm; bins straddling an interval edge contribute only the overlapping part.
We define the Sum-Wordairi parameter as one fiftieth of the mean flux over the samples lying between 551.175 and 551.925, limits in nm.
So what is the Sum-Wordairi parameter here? 0.0110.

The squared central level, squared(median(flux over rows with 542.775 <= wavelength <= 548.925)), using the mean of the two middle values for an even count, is 0.350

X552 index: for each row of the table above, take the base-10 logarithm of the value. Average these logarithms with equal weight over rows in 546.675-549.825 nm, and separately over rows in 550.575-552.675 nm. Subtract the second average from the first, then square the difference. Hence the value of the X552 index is 0.0014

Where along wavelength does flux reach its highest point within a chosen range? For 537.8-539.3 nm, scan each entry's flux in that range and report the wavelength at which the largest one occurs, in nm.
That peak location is 537.90 nm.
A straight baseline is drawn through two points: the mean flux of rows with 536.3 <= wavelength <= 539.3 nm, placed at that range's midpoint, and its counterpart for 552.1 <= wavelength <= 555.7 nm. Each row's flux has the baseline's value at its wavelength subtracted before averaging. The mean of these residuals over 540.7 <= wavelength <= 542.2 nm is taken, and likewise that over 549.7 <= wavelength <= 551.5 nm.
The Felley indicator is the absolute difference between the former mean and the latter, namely 0.015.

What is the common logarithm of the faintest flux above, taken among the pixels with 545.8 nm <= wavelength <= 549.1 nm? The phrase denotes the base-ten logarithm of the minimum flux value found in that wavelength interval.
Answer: -0.392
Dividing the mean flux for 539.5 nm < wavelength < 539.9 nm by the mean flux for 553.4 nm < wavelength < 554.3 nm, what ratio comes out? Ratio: 0.97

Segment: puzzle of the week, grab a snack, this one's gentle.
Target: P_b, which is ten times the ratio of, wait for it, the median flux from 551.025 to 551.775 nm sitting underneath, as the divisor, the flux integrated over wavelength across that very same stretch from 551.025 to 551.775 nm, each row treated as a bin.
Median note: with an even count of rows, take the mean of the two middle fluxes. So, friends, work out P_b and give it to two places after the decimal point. 7.41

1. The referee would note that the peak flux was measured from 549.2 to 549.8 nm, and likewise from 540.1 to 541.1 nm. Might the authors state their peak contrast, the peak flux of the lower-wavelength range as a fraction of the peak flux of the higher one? 1.13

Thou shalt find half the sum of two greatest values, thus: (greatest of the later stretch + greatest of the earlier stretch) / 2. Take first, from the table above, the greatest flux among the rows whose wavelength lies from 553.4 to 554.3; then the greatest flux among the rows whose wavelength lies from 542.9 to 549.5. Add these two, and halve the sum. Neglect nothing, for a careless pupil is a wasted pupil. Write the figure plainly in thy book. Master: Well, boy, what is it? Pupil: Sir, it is 0.76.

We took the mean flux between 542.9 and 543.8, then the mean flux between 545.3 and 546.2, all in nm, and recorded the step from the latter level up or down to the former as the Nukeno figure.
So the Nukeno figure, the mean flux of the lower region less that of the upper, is 0.04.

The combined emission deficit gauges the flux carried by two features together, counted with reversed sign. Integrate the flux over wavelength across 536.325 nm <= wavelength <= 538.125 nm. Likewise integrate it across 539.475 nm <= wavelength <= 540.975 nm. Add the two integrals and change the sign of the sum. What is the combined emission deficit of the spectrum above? -2.0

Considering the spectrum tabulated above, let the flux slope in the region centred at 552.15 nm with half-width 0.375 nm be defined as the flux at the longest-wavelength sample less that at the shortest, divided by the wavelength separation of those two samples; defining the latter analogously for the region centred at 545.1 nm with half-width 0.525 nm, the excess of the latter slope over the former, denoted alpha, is -0.49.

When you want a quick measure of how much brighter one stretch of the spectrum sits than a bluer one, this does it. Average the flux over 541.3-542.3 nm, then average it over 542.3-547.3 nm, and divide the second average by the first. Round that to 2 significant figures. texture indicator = 0.97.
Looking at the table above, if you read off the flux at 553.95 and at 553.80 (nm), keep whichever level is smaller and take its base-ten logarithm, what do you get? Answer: -0.246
